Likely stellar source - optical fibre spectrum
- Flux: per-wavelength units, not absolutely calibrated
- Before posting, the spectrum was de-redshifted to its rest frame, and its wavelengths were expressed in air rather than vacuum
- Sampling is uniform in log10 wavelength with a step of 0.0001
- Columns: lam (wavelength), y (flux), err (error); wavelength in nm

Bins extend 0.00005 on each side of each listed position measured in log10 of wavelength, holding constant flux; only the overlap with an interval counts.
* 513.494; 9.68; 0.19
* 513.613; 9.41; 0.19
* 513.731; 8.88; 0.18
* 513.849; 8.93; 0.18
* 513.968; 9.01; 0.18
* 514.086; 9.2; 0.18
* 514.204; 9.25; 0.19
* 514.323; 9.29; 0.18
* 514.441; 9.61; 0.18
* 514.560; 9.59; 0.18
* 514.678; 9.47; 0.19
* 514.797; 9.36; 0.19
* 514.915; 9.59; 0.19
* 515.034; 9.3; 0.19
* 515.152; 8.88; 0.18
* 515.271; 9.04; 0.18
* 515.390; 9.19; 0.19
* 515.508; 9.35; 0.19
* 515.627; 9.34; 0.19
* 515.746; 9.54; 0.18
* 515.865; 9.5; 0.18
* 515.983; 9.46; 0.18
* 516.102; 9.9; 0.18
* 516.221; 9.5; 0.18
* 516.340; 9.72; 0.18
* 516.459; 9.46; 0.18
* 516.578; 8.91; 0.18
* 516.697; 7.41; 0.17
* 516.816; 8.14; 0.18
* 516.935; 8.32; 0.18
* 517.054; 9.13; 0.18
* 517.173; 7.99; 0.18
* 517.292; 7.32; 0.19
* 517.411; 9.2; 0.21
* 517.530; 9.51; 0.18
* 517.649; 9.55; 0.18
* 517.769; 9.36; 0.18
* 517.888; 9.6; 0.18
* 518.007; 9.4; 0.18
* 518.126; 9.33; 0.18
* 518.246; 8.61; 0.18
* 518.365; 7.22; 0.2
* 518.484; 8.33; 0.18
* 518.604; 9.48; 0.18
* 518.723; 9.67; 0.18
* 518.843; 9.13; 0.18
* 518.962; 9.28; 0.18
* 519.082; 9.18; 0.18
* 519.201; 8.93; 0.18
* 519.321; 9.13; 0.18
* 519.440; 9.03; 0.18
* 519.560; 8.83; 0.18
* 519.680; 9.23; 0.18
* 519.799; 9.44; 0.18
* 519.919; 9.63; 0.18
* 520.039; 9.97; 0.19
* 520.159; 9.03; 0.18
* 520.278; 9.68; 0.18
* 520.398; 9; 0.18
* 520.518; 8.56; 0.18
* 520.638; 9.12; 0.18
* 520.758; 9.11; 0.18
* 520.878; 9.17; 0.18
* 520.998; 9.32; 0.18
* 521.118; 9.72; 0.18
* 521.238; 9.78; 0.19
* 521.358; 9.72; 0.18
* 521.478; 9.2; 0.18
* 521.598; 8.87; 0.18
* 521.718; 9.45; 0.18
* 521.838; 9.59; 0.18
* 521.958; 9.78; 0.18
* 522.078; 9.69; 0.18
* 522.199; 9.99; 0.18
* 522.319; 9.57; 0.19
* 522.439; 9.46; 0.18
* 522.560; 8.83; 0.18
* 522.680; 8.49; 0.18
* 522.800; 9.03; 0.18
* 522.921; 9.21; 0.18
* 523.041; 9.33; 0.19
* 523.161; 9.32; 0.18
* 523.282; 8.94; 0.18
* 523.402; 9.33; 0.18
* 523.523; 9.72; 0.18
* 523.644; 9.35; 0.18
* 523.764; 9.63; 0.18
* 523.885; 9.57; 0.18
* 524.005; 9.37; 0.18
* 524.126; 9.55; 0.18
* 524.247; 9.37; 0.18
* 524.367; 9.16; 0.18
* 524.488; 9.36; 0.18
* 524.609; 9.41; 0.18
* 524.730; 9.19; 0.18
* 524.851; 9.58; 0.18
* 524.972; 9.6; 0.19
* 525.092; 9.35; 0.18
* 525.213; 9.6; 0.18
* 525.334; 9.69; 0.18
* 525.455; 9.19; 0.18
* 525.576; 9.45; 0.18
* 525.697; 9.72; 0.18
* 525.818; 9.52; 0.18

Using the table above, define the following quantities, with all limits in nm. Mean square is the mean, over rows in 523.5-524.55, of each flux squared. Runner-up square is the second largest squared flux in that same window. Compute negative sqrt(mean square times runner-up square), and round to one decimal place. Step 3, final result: -91.0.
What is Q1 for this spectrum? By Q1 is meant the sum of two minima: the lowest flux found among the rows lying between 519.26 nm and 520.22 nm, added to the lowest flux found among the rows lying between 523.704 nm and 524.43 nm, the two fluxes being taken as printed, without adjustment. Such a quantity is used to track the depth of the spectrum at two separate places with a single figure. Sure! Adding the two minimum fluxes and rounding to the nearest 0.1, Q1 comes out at 18.0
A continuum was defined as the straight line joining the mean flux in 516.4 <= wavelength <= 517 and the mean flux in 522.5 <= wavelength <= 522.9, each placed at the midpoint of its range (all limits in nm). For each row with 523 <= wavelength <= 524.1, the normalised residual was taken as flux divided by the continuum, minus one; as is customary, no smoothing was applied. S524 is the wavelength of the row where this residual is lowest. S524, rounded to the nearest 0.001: 523.282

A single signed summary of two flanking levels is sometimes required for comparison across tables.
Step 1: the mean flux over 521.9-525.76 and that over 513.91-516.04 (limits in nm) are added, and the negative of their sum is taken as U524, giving -18.7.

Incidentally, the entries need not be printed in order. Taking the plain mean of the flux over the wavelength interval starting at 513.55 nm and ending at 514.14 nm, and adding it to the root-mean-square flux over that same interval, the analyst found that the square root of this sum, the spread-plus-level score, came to 4.26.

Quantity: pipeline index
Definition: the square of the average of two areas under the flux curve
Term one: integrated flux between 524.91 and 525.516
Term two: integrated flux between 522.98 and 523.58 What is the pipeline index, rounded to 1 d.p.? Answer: 32.2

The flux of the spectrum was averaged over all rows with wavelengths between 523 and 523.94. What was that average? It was 9.40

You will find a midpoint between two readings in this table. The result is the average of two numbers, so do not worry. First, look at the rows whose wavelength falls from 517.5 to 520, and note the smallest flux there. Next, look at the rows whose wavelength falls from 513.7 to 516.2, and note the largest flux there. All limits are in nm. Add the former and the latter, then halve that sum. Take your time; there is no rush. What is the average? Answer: 8.56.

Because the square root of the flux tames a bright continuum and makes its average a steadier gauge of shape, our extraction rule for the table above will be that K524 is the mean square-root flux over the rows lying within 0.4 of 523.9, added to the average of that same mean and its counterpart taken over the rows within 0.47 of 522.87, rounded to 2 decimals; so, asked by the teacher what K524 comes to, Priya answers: 6.13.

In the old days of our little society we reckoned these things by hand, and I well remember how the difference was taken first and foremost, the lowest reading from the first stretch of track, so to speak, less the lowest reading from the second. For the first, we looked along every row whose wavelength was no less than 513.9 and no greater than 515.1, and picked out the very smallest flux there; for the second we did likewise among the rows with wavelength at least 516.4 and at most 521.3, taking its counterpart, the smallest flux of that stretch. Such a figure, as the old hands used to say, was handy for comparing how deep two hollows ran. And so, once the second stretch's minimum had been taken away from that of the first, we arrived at 1.79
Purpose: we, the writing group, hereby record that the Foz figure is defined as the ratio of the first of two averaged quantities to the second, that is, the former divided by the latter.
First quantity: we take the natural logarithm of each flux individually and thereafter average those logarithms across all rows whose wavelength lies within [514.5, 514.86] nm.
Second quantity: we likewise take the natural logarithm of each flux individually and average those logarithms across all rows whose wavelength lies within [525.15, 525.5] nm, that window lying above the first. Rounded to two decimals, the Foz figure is 1.00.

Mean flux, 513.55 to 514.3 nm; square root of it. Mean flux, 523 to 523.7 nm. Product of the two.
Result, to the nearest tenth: 28.2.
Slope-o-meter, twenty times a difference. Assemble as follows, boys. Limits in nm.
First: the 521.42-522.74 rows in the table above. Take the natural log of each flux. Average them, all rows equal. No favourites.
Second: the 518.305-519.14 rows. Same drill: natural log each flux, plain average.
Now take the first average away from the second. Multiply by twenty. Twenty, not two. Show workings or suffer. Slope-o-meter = -1.1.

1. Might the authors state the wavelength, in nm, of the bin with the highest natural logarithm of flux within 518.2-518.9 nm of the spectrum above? 518.723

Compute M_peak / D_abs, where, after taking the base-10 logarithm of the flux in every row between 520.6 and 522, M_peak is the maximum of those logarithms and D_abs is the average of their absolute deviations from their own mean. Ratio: 79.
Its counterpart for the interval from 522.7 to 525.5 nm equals 130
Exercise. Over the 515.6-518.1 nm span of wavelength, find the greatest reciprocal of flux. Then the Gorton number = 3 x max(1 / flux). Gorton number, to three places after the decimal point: 0.410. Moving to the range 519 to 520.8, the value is 0.350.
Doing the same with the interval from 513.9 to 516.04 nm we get 0.338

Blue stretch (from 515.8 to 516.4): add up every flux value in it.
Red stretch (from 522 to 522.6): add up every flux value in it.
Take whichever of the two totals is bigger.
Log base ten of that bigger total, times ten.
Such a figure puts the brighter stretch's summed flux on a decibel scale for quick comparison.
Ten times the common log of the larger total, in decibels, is 16.8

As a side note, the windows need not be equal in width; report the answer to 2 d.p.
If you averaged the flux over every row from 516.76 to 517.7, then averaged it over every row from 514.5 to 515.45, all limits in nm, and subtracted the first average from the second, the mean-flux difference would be 0.66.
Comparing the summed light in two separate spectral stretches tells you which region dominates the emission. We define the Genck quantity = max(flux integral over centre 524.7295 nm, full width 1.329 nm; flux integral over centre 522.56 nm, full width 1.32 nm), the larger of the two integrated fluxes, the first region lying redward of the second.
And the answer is 12.5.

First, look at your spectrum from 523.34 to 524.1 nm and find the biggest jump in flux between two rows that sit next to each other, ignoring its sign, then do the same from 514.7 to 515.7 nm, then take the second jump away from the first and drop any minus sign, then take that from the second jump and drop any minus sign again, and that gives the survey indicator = 0.39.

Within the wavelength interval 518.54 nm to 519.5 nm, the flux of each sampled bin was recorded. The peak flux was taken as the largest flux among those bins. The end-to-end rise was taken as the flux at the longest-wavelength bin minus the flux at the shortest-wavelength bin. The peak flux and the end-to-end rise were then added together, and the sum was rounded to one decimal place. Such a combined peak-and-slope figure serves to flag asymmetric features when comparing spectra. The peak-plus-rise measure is 9.2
